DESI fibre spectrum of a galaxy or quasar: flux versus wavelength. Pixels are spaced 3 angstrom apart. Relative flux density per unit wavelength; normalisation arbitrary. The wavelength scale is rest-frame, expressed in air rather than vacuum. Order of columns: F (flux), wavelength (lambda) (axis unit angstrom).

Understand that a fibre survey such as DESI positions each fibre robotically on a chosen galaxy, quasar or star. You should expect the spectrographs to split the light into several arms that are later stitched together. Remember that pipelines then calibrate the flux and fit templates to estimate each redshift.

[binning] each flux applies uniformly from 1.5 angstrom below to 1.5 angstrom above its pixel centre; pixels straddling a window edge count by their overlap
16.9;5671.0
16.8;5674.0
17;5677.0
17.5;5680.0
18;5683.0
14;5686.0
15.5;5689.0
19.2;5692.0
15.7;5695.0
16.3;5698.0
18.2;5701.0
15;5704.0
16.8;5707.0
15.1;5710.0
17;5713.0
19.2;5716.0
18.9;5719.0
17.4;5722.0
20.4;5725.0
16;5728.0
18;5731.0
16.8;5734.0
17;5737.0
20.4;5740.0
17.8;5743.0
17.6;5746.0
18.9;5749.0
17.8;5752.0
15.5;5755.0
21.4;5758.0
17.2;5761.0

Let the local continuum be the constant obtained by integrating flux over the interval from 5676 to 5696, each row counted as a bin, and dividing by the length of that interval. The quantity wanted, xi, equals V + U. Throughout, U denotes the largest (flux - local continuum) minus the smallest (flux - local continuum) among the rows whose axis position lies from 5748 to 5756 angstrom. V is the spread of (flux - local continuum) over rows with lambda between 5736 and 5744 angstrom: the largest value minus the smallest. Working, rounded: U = 3.4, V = 3.4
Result 6.8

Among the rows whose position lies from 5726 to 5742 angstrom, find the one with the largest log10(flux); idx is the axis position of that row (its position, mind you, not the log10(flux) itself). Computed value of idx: 5740.0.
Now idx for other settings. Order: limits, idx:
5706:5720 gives 5716.0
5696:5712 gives 5701.0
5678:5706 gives 5692.0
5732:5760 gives 5758.0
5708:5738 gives 5725.0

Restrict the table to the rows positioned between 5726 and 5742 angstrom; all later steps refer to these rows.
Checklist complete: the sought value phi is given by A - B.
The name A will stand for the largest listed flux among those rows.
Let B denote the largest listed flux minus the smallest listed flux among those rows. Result 16.0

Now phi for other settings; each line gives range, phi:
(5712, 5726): 17.0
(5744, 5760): 15.5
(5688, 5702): 15.5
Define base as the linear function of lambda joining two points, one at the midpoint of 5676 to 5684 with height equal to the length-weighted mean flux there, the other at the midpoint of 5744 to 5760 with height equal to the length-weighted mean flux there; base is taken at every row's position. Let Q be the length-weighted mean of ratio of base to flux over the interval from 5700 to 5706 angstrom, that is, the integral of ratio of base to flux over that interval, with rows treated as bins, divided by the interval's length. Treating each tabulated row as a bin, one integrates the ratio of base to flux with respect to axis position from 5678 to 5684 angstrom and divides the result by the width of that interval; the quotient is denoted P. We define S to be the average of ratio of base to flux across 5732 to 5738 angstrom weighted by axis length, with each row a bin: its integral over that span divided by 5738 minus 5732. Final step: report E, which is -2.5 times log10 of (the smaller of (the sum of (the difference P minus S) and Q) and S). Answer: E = -0.015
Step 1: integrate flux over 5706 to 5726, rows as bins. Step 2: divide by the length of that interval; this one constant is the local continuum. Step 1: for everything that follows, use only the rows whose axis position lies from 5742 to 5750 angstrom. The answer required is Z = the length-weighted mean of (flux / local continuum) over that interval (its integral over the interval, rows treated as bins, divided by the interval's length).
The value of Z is 1.02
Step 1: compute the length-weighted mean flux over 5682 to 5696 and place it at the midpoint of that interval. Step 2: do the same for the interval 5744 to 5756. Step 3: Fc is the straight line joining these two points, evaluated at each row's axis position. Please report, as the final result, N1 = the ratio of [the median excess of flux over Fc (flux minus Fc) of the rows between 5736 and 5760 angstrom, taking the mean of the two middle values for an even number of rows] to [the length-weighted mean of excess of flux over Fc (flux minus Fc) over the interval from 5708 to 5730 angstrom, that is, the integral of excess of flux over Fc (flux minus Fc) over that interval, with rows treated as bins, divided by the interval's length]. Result 0.4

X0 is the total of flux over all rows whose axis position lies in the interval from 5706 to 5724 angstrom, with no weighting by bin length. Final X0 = 104.4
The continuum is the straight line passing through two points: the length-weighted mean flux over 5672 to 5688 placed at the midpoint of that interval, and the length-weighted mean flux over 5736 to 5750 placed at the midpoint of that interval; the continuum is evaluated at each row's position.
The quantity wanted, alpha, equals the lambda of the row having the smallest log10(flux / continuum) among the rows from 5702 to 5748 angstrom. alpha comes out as 5710.0 angstrom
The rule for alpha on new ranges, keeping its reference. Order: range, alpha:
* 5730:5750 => 5734.0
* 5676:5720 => 5686.0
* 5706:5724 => 5710.0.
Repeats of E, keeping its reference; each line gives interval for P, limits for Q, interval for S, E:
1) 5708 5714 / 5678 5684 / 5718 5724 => 0.020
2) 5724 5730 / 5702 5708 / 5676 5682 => -0.010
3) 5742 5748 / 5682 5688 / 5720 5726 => 0.045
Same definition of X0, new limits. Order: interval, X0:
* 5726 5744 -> 106.0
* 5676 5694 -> 101.2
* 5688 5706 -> 99.9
